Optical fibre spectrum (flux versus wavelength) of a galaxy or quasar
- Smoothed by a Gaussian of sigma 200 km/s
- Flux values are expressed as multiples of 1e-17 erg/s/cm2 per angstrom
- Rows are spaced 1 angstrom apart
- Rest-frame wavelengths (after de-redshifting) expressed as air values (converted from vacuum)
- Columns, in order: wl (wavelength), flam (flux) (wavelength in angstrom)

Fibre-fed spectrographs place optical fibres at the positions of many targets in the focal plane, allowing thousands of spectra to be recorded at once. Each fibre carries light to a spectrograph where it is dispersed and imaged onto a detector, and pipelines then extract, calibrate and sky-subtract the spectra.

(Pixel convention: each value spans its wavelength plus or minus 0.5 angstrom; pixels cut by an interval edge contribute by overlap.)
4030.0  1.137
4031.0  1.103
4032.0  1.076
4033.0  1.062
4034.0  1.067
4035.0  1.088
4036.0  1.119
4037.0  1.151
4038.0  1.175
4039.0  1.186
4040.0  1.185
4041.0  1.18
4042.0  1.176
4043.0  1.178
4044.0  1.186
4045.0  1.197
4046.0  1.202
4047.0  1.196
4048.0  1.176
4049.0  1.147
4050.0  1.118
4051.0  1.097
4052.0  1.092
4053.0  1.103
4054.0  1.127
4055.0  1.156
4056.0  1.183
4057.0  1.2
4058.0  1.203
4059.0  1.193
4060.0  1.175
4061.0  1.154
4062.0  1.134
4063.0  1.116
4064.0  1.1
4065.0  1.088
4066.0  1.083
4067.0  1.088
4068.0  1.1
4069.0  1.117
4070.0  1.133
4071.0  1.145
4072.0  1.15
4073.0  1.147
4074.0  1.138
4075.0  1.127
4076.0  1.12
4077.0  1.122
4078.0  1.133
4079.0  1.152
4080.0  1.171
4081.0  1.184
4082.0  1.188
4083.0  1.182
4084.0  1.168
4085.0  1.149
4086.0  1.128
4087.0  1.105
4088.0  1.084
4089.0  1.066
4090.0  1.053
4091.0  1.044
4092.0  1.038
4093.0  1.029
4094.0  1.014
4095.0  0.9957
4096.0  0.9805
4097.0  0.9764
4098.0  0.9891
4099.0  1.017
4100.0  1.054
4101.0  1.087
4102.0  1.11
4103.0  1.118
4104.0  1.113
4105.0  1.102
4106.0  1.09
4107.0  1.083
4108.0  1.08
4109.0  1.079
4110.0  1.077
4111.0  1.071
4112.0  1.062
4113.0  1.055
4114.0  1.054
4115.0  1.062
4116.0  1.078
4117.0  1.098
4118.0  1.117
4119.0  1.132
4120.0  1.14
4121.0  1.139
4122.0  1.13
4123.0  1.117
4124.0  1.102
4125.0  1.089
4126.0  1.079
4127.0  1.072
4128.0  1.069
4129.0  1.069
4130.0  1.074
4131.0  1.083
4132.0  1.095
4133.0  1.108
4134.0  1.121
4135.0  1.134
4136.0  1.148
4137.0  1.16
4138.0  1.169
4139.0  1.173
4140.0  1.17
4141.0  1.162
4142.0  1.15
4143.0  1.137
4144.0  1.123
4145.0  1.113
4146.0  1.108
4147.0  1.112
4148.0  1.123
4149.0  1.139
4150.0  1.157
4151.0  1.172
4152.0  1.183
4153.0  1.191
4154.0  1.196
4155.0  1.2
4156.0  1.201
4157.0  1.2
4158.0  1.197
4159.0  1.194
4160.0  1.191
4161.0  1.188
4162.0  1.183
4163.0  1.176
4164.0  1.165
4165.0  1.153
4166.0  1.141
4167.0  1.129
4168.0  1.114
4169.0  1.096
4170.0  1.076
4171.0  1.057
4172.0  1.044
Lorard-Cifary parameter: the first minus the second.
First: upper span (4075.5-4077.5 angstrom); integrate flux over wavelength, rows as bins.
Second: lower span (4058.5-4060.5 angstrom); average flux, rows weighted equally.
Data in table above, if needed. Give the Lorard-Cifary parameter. 1.06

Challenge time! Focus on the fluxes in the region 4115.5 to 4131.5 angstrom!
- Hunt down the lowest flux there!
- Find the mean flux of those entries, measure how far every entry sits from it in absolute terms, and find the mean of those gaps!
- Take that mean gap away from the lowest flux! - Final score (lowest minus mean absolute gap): 1.046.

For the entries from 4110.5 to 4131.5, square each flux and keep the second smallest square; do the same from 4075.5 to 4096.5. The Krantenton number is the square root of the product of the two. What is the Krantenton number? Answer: 1.05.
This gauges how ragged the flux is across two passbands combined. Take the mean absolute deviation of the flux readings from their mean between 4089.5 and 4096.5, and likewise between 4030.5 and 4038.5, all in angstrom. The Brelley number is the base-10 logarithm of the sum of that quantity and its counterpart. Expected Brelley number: -1.27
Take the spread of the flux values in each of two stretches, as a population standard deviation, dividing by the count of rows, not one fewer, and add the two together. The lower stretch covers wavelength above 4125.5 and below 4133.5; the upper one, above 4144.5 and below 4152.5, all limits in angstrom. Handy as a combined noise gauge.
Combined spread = 0.0403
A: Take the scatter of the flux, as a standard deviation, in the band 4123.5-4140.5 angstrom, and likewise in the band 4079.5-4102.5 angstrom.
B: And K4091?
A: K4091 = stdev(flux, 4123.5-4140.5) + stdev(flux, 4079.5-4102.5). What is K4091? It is 0.11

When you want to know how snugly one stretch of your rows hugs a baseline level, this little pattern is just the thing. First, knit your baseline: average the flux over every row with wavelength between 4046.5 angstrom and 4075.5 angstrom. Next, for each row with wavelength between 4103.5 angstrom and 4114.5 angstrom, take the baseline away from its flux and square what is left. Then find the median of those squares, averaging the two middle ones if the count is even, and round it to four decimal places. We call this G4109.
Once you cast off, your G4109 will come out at 0.0034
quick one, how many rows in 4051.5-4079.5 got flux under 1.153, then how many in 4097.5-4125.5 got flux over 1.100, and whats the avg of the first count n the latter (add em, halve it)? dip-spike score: 16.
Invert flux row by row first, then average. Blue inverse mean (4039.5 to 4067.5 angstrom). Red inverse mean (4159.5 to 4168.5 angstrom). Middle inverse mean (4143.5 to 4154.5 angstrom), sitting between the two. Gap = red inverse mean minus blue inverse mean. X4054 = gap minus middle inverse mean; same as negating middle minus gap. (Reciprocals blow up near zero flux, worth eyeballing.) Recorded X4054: -0.88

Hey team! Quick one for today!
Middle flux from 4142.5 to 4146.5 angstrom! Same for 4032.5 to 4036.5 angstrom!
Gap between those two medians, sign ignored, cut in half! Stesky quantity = 0.020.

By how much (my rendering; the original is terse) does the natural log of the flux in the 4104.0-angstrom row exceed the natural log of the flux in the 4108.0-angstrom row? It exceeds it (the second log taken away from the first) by 0.030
